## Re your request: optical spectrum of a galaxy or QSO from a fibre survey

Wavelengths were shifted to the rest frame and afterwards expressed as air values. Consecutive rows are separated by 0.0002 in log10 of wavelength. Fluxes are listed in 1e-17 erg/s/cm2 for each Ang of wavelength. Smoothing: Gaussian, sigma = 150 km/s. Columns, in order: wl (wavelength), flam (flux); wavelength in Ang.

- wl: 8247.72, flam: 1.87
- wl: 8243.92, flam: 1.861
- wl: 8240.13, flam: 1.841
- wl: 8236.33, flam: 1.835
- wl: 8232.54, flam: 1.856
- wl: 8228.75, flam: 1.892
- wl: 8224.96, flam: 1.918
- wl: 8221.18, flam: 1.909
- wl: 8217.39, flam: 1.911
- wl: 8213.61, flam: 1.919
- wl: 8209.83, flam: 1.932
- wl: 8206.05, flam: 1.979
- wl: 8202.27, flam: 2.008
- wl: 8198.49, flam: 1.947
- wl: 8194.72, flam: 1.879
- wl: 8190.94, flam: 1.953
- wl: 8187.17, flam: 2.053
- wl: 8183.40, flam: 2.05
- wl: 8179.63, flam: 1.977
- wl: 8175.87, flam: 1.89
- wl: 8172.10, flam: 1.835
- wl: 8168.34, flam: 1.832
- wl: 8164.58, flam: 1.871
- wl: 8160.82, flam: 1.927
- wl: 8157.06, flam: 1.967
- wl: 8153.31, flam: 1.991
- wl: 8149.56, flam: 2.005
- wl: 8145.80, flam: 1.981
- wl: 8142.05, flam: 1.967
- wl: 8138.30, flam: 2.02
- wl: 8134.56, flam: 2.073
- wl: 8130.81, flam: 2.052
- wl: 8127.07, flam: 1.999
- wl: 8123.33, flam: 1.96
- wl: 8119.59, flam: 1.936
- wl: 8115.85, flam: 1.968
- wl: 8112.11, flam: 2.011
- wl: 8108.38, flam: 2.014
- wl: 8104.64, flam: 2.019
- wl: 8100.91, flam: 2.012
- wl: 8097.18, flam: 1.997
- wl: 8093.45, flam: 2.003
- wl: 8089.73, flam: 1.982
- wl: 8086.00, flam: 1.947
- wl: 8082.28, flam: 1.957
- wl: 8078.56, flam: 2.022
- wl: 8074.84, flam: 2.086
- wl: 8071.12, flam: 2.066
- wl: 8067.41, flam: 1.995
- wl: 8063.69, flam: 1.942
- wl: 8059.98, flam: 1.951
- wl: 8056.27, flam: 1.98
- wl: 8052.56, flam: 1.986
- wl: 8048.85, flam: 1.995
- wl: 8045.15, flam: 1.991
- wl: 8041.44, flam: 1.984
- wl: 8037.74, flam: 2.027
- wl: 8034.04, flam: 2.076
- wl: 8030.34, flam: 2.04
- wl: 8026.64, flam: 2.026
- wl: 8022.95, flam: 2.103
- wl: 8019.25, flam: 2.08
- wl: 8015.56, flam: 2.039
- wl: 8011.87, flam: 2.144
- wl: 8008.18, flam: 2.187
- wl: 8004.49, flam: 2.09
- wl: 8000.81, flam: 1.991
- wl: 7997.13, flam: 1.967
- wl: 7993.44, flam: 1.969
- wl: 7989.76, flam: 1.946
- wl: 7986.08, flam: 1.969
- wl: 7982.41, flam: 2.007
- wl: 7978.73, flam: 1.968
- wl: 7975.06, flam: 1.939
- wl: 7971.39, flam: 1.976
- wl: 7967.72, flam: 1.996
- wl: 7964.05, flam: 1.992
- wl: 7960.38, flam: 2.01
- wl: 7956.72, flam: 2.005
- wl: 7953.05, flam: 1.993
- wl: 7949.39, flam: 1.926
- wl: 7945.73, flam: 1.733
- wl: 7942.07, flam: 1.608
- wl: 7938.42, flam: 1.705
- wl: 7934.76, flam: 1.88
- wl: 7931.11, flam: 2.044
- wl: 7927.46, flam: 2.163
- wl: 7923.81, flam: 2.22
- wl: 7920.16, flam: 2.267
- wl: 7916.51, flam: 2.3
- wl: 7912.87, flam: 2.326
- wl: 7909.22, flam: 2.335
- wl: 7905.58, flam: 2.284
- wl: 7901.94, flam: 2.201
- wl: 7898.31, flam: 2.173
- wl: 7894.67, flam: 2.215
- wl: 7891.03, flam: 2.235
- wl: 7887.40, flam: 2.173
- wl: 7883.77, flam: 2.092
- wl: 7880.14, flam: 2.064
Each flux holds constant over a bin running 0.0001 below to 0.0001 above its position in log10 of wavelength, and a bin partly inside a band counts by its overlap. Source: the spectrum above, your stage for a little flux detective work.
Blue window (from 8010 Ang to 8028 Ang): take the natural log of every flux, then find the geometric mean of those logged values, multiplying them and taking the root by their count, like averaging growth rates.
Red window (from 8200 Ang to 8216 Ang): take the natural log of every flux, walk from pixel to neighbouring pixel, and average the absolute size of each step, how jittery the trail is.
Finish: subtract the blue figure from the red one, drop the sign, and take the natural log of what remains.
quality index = -0.334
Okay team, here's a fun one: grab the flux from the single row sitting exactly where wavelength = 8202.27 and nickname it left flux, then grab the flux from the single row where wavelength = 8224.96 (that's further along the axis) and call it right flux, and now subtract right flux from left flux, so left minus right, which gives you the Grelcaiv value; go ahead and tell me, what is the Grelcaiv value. 0.090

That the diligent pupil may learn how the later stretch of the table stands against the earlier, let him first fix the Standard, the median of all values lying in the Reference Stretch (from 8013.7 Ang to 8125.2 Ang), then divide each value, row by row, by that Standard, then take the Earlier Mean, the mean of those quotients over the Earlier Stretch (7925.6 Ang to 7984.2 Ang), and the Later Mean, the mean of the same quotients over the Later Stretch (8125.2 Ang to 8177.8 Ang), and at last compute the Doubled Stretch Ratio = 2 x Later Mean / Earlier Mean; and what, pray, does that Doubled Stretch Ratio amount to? 2.02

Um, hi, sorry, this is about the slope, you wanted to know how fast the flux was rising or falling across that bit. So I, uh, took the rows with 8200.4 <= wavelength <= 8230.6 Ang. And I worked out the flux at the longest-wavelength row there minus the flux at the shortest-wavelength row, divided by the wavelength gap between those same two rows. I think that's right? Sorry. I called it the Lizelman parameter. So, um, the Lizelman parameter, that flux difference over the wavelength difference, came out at -0.0044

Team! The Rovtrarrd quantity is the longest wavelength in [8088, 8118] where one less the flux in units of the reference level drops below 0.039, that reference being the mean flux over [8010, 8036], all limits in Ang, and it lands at 8112.11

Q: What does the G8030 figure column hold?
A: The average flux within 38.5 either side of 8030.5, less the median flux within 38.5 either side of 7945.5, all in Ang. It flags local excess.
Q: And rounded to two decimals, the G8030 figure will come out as 0.03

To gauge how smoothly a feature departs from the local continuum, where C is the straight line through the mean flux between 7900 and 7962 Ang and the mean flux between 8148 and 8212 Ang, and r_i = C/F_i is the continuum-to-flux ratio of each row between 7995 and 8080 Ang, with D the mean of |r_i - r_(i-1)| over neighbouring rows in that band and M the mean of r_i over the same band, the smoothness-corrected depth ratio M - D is 0.97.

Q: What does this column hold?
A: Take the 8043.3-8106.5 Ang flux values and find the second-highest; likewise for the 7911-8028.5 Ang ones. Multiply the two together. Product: 4.75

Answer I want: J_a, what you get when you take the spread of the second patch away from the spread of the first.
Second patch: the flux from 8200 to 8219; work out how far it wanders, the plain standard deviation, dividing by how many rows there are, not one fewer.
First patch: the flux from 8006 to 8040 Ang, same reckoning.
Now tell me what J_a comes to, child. 0.015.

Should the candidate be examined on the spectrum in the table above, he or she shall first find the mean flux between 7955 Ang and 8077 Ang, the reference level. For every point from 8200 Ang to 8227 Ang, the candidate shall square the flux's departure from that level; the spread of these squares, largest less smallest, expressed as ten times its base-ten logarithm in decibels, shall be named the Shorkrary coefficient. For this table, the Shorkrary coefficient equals -19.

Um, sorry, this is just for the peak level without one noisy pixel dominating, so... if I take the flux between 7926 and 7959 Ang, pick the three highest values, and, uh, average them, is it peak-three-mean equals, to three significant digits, 2.07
